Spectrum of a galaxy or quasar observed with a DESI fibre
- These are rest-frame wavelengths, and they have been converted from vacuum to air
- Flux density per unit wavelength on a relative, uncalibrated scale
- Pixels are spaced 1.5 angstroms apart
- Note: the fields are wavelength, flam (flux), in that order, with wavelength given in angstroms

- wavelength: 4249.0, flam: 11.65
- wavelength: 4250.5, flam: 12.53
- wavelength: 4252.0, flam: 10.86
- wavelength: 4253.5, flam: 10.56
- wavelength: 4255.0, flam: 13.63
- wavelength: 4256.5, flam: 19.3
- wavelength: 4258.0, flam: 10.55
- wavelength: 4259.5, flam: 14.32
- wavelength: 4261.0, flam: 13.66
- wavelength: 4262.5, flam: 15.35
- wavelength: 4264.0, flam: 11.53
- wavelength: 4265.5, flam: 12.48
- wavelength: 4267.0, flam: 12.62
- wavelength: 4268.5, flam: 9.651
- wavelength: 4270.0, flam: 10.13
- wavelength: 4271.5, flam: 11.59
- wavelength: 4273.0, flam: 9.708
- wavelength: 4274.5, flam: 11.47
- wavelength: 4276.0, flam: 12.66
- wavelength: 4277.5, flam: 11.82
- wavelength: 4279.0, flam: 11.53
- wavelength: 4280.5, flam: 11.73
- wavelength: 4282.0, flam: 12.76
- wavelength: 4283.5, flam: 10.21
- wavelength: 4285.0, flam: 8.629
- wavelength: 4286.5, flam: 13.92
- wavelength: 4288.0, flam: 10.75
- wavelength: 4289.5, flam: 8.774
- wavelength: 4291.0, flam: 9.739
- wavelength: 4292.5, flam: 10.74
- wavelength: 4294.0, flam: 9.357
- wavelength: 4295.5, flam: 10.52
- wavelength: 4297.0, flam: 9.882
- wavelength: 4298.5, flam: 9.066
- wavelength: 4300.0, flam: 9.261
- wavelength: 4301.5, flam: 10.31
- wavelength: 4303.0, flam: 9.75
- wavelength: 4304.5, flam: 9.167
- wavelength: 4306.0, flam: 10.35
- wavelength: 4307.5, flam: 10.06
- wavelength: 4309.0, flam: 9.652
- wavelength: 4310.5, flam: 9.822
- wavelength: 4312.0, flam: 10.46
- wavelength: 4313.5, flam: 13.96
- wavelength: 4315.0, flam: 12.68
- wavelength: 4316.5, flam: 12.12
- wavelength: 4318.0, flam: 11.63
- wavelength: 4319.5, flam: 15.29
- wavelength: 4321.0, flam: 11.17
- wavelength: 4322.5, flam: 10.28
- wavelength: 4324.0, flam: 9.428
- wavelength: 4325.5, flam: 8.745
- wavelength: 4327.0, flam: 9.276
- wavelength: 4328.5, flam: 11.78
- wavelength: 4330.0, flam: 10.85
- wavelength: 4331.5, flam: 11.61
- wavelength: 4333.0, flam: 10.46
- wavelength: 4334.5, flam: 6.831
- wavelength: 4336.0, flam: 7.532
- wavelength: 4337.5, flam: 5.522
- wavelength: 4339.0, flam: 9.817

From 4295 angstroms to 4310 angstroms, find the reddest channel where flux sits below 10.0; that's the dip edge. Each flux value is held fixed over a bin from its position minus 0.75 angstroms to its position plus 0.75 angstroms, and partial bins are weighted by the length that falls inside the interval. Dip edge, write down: 4309.0 angstroms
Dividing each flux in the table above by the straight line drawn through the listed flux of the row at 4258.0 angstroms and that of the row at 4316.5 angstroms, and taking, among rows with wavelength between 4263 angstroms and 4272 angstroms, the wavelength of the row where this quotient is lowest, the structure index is 4268.5 angstroms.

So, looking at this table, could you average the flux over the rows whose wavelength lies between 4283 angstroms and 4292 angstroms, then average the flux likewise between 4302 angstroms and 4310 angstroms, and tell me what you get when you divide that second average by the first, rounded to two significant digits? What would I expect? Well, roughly 0.95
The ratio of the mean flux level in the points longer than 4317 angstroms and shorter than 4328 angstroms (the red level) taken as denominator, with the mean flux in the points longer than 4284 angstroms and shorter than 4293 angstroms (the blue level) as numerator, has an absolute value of 0.96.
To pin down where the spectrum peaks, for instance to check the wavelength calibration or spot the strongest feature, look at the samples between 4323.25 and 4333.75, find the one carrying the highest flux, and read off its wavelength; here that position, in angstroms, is 4328.5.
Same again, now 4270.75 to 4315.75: 4313.5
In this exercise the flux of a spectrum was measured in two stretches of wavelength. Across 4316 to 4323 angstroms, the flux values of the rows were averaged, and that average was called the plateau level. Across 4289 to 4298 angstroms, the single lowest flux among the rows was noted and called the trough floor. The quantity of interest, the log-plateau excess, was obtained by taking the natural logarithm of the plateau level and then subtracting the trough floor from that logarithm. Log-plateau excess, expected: -6.3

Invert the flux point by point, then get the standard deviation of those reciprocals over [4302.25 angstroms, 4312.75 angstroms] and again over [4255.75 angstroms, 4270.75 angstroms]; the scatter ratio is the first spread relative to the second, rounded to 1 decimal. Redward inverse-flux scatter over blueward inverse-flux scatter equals 0.3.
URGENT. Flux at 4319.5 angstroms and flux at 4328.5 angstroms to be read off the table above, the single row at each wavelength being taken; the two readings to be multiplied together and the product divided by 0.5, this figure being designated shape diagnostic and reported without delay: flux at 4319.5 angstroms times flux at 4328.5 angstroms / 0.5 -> 360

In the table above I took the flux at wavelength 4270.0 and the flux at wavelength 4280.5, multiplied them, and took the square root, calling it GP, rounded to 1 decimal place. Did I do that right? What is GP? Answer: 10.9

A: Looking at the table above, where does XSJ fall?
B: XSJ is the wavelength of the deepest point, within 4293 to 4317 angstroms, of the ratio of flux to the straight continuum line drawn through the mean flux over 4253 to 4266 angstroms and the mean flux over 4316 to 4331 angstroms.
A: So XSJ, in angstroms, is 4298.5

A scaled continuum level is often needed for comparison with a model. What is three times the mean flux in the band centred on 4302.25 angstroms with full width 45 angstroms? 32.1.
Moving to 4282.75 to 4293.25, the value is 31.2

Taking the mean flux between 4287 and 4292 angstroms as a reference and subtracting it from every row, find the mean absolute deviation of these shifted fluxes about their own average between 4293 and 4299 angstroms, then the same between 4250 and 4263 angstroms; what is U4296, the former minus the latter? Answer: -1.5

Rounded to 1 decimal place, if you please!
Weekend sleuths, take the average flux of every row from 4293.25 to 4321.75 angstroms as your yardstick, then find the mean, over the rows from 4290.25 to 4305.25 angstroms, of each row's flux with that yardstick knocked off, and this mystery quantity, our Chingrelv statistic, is -1.0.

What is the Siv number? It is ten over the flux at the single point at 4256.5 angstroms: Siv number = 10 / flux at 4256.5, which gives 0.52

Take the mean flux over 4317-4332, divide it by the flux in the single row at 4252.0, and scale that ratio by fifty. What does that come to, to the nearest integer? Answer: 51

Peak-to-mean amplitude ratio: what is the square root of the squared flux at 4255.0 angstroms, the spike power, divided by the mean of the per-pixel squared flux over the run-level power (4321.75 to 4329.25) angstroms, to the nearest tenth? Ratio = 1.4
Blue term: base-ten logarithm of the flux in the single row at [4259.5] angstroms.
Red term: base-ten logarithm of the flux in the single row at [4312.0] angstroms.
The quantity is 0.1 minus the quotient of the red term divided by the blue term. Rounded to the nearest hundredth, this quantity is -0.78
